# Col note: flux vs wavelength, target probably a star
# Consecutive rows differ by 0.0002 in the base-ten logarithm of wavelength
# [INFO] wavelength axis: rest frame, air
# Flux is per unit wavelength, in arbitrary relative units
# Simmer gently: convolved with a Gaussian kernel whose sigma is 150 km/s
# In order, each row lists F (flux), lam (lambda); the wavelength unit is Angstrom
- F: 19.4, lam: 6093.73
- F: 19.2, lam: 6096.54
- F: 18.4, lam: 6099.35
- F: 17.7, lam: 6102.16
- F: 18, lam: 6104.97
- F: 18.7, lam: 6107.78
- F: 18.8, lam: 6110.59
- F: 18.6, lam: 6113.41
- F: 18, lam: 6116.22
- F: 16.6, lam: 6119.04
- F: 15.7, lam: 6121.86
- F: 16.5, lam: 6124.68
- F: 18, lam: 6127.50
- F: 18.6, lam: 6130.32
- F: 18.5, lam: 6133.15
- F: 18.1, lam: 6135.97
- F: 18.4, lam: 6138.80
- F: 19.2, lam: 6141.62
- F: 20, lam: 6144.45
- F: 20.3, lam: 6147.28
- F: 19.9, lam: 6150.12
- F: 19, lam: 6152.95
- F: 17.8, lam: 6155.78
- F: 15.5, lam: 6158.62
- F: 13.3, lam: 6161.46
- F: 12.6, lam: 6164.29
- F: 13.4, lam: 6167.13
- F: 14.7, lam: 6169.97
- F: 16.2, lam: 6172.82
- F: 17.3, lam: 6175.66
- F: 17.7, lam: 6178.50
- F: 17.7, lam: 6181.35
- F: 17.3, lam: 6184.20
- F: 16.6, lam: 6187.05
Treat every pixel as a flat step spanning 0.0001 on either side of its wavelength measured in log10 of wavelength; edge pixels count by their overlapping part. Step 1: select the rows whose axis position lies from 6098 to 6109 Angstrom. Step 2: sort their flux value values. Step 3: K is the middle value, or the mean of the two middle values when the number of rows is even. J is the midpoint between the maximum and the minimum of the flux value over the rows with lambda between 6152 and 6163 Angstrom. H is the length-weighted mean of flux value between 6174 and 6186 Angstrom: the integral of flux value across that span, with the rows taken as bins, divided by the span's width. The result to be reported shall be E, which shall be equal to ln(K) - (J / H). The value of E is 1.98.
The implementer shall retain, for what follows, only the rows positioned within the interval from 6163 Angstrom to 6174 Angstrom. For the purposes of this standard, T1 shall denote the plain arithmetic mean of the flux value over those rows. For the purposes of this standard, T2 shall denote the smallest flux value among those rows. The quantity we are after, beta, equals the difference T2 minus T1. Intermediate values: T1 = 14.2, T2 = 12.6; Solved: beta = -1.6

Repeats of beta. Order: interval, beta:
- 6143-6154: -0.8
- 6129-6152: -1.0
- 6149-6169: -3.3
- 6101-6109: -0.4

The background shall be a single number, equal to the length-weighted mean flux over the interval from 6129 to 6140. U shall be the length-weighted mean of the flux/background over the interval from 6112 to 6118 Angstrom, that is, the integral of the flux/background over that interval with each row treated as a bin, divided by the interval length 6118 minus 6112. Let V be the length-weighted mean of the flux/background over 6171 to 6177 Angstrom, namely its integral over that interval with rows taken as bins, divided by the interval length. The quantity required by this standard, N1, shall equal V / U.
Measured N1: 0.91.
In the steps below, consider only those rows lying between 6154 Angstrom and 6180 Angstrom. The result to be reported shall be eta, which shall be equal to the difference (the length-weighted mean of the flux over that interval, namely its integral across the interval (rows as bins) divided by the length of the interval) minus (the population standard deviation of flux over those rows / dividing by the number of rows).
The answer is 13.6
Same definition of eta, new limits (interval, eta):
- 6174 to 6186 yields 17.2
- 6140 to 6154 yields 19.2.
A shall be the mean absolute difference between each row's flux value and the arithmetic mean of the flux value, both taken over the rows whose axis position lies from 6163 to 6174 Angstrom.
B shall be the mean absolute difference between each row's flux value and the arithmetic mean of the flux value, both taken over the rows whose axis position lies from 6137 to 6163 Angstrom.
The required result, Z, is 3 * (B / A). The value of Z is 4.3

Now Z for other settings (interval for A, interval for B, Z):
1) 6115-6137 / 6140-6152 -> 1.1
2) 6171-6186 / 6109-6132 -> 7.2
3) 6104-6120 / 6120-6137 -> 5.0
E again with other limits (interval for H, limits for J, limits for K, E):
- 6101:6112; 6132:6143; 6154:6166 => 1.65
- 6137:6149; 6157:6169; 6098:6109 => 2.18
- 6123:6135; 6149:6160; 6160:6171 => 1.60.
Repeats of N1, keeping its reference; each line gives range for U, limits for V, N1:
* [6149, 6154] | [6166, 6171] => 0.72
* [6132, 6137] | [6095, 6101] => 1.02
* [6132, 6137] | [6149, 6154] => 1.06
